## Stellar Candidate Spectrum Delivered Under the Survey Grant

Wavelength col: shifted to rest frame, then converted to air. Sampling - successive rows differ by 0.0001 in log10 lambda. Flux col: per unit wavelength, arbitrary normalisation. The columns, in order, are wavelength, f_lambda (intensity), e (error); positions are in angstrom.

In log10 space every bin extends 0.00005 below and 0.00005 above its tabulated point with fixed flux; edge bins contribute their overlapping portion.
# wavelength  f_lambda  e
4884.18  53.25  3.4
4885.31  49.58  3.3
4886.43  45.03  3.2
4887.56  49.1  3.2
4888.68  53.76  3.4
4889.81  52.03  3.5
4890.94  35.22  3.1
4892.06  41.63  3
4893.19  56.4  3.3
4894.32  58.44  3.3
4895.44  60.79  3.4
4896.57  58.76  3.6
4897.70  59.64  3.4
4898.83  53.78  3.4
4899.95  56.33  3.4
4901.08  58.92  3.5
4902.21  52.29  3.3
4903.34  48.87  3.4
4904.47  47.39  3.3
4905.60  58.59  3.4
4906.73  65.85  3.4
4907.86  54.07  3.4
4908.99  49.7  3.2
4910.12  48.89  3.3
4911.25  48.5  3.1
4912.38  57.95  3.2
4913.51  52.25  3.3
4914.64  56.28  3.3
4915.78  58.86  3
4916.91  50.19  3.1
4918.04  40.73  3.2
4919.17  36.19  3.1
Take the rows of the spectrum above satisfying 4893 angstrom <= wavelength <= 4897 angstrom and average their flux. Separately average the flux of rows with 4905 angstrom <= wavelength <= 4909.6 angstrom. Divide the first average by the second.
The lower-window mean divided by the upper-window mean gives 1.03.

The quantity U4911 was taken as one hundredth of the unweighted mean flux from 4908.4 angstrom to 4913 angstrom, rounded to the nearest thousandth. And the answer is 0.513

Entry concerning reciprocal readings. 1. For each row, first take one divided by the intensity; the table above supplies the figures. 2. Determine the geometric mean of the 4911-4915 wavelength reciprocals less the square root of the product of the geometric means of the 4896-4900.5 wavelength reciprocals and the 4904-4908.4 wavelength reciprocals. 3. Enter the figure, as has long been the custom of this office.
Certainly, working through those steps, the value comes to 0.0010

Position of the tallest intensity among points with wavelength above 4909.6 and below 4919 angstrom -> 4915.78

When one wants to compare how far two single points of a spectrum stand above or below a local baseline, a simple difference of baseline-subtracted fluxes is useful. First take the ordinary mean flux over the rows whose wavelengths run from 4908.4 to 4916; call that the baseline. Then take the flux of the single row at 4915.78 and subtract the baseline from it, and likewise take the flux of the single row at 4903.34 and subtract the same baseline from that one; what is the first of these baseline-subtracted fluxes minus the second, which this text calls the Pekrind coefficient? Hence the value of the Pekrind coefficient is 10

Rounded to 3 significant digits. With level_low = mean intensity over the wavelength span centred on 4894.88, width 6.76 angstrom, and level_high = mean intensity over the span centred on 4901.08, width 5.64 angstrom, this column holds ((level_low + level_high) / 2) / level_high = 1.02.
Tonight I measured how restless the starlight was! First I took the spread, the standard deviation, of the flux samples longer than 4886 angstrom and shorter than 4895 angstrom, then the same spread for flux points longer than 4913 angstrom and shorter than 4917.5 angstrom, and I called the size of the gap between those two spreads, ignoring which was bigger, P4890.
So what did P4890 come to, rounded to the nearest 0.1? 4.0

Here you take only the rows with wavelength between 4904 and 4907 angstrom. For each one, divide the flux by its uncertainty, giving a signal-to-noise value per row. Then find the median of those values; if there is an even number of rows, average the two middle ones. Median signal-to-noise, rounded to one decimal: 17.2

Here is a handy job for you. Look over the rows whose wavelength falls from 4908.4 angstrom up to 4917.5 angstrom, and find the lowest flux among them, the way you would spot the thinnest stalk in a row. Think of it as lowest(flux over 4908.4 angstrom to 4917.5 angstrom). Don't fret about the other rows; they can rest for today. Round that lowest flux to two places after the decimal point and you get 48.50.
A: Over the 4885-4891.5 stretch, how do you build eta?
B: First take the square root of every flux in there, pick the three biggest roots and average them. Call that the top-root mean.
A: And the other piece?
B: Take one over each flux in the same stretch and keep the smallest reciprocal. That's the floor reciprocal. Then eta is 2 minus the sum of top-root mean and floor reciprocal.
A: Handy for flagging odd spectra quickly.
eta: -5.21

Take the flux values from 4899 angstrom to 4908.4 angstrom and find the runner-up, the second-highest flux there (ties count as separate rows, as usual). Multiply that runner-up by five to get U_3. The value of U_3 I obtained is 295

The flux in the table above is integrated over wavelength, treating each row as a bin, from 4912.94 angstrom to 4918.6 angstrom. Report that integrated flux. 292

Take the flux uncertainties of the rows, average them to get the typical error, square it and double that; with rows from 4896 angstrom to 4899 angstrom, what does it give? 24.0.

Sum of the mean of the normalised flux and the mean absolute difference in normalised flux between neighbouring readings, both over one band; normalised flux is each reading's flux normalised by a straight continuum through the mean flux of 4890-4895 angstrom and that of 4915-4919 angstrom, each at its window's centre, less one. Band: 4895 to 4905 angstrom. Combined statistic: 0.20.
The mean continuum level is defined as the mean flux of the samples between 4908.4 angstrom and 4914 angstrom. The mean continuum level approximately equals 51.5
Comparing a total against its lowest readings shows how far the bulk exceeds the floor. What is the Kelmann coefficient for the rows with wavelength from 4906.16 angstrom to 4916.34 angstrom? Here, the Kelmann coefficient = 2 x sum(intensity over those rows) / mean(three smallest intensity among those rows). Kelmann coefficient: 20.1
